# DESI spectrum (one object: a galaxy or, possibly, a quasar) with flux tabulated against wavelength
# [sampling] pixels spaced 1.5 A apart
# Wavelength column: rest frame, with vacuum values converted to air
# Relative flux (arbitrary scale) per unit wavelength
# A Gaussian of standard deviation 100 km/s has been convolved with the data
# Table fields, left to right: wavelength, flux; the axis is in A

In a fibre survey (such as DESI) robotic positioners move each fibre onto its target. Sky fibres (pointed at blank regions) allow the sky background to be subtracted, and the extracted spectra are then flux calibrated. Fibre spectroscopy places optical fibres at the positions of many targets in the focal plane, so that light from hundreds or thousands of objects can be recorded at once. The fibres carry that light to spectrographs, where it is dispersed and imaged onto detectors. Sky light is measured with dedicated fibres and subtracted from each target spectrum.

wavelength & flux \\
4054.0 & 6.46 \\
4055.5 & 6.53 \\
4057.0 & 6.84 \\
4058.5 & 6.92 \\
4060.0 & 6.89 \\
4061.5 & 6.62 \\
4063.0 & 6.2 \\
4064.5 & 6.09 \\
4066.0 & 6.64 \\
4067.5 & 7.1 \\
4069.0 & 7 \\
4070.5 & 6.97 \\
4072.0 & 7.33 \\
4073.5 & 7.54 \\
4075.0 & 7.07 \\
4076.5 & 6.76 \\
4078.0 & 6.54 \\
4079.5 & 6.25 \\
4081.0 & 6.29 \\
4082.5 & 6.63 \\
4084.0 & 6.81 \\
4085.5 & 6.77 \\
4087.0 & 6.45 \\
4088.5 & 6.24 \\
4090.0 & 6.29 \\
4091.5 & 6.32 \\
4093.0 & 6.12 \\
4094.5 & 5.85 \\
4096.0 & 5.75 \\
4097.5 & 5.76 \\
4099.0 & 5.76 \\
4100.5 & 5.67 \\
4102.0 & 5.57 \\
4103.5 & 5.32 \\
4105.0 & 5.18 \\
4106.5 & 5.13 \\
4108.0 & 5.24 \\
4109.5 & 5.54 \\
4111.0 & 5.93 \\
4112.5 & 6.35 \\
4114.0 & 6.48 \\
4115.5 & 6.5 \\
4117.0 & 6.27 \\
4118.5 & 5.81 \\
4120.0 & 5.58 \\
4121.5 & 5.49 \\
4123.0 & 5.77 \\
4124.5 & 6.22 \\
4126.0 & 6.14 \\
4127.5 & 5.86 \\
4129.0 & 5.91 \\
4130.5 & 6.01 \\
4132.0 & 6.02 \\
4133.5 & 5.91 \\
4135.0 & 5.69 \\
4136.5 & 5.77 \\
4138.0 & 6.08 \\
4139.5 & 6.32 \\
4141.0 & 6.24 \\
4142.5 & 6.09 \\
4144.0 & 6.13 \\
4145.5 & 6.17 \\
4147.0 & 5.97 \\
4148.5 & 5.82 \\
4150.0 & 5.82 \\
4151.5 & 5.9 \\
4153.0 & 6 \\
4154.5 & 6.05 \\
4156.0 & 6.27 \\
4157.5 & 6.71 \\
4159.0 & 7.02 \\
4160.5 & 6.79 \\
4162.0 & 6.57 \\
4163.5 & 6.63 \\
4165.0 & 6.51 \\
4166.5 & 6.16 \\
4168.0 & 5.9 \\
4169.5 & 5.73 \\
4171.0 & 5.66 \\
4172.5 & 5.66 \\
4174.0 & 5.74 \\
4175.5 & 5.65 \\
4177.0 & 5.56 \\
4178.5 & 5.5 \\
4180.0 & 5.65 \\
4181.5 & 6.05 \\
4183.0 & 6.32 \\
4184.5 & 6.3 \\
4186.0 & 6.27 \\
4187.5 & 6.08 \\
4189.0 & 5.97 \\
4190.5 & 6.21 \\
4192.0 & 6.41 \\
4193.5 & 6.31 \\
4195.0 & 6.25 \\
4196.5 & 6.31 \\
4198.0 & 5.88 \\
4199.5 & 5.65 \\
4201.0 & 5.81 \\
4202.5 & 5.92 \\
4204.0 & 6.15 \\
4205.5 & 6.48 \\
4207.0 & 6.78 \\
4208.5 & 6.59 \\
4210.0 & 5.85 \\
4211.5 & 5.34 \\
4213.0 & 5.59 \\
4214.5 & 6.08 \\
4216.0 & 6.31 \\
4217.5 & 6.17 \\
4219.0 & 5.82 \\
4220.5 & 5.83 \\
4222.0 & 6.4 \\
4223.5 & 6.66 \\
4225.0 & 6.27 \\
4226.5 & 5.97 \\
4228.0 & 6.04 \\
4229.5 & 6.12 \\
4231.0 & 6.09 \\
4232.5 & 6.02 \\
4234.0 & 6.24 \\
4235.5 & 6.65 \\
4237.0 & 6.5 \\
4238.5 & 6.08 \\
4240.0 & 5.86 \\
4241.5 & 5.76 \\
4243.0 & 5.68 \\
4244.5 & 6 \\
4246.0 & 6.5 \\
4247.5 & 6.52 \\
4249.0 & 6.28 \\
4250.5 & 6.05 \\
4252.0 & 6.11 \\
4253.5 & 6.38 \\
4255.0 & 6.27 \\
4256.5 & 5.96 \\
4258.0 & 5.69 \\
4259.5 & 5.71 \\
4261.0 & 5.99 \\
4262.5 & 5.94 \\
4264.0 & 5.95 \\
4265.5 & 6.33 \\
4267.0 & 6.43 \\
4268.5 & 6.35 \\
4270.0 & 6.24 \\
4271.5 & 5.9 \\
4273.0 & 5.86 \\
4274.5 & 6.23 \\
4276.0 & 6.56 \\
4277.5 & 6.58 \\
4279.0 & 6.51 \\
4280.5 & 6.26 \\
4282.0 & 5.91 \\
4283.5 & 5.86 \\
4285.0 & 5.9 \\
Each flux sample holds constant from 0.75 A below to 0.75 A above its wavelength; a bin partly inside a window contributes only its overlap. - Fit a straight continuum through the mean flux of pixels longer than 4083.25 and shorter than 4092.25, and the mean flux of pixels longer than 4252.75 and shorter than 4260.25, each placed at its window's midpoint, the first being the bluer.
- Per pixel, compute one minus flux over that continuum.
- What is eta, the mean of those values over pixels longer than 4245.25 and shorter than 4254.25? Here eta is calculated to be -0.047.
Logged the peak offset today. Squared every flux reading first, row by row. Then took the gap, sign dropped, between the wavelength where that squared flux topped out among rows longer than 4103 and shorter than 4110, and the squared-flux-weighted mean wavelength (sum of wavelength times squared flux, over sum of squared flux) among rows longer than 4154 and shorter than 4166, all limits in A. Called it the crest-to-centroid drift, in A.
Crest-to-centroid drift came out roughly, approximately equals 50.4 A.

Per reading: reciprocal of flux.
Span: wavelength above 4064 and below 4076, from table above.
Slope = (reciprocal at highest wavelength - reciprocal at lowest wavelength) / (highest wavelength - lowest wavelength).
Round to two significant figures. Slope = -0.0022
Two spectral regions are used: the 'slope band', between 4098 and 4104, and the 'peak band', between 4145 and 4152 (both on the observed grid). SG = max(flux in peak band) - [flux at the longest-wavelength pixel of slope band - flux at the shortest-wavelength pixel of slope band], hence 6.61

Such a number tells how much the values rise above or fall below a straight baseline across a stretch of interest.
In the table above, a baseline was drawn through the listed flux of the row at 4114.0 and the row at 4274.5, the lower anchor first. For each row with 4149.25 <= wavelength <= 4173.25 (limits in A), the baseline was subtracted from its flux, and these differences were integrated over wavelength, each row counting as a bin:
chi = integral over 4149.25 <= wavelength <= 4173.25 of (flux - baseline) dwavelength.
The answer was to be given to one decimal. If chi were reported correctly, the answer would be -4.7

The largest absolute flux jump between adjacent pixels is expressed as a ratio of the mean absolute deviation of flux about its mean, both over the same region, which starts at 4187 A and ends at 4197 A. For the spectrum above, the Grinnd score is 2.1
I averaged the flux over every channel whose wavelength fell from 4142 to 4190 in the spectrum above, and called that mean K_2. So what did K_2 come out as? 6.08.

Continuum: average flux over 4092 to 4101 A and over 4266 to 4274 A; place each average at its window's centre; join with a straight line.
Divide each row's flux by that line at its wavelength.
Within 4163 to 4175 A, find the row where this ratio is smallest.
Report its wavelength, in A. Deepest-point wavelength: 4172.5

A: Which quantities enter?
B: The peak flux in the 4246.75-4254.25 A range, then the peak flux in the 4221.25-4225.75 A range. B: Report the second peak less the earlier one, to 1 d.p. 0.1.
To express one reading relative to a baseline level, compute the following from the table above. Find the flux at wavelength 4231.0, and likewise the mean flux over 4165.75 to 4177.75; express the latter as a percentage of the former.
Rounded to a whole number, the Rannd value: 95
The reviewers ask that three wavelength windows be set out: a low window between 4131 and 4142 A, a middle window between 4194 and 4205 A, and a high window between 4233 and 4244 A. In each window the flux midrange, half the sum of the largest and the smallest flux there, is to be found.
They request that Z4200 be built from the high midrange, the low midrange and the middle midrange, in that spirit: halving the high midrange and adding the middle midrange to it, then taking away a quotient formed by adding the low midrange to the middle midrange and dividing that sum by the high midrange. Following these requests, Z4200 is 7.12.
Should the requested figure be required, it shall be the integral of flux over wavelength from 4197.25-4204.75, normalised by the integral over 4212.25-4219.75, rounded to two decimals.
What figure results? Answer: 0.98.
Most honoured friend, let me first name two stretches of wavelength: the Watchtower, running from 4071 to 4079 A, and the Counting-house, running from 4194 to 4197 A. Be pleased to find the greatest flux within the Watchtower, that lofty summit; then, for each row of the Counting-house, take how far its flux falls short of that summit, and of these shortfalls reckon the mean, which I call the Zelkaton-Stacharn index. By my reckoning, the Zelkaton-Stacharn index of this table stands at 1.3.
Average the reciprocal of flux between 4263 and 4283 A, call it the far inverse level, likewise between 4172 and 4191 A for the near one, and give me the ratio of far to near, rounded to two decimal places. 0.95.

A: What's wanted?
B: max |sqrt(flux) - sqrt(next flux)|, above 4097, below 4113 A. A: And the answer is 0.085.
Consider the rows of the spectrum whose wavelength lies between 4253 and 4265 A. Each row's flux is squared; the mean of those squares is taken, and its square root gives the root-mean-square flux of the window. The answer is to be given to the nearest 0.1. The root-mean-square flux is 6.0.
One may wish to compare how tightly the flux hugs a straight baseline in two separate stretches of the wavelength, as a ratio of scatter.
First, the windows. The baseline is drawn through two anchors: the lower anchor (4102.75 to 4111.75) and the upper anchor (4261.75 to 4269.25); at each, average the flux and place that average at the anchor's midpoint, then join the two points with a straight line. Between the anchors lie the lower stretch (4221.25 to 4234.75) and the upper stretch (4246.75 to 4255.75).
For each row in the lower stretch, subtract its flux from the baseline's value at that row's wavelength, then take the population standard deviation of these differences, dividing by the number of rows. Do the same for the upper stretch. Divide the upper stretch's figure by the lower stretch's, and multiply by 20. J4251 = 15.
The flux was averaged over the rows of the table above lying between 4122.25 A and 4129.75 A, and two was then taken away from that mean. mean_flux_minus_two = 3.98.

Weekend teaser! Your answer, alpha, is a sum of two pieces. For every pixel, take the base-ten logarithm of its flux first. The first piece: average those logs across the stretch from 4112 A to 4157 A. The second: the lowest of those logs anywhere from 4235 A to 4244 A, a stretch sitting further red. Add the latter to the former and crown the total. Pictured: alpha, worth 1.53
